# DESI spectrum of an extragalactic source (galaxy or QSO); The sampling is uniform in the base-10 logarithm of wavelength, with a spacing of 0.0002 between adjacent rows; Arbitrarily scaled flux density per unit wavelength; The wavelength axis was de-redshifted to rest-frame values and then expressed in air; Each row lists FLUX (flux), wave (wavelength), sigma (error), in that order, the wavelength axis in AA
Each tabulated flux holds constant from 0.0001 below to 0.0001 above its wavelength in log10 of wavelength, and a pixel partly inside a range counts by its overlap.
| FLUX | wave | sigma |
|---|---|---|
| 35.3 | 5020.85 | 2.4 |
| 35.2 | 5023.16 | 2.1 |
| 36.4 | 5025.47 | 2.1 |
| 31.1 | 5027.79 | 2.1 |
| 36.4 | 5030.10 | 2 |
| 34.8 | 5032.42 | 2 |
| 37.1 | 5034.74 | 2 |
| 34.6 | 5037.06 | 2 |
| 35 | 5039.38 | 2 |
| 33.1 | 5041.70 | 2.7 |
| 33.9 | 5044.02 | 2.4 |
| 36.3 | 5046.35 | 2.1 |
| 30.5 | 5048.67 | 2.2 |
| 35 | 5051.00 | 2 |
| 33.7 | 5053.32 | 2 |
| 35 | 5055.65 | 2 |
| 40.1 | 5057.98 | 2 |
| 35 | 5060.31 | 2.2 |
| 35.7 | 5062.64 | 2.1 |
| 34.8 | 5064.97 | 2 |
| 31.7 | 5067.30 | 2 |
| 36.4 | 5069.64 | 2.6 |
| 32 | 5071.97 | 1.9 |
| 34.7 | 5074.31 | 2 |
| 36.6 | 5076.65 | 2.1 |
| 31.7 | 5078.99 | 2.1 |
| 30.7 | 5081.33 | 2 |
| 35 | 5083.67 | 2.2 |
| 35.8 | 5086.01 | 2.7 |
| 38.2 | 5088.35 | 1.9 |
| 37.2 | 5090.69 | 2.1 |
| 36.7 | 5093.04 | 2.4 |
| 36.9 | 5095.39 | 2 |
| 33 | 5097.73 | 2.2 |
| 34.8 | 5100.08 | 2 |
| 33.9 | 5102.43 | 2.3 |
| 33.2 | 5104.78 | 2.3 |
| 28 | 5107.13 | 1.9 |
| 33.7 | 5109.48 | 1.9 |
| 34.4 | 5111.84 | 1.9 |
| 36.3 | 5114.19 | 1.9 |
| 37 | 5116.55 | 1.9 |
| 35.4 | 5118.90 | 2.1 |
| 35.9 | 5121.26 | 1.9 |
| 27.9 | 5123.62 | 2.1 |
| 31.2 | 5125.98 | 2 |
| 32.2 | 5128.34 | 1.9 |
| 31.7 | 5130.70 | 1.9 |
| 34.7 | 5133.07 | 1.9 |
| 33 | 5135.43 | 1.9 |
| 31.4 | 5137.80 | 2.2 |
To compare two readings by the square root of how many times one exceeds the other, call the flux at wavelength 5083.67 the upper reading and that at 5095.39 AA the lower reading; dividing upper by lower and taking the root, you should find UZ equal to 0.97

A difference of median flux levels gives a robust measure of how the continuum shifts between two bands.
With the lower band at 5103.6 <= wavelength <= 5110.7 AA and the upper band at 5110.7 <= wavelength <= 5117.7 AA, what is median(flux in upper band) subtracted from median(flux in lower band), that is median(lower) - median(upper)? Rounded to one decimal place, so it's -3.1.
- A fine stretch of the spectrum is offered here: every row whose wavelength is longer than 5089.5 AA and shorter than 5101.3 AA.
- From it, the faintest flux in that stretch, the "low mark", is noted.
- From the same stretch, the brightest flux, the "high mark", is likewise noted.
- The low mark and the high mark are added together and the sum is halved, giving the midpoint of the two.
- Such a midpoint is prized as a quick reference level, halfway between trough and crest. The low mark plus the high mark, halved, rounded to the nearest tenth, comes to 35.1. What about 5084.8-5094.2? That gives 37.0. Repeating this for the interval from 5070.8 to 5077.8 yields 34.3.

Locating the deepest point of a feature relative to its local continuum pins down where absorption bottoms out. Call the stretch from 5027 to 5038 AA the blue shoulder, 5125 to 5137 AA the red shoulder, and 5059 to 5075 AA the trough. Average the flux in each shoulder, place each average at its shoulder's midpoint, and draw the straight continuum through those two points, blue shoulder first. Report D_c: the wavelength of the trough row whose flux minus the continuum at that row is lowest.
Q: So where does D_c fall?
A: 5067.30 AA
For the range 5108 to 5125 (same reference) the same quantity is 5123.62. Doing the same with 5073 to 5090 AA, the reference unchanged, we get 5081.33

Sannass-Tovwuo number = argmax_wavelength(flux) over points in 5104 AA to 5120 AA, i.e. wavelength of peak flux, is 5116.55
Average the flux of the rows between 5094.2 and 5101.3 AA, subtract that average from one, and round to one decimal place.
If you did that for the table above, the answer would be -33.9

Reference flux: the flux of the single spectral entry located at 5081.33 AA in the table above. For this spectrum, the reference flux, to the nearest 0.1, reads 30.7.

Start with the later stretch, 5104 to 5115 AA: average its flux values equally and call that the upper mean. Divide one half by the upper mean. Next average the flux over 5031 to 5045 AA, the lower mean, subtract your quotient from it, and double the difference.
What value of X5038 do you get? 69.5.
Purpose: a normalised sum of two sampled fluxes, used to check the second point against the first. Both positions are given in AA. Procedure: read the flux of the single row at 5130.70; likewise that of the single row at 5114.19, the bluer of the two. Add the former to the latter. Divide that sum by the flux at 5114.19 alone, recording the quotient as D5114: 1.873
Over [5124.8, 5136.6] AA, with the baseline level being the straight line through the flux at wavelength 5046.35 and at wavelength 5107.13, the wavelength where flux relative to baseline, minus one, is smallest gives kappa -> 5125.98 AA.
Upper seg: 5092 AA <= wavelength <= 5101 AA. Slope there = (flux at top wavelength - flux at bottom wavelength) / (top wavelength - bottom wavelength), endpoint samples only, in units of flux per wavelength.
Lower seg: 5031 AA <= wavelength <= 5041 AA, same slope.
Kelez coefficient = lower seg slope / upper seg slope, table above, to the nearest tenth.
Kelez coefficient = -0.1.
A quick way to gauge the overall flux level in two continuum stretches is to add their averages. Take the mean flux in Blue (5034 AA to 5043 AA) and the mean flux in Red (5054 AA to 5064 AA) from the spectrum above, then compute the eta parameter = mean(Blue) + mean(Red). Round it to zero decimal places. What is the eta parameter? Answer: 71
